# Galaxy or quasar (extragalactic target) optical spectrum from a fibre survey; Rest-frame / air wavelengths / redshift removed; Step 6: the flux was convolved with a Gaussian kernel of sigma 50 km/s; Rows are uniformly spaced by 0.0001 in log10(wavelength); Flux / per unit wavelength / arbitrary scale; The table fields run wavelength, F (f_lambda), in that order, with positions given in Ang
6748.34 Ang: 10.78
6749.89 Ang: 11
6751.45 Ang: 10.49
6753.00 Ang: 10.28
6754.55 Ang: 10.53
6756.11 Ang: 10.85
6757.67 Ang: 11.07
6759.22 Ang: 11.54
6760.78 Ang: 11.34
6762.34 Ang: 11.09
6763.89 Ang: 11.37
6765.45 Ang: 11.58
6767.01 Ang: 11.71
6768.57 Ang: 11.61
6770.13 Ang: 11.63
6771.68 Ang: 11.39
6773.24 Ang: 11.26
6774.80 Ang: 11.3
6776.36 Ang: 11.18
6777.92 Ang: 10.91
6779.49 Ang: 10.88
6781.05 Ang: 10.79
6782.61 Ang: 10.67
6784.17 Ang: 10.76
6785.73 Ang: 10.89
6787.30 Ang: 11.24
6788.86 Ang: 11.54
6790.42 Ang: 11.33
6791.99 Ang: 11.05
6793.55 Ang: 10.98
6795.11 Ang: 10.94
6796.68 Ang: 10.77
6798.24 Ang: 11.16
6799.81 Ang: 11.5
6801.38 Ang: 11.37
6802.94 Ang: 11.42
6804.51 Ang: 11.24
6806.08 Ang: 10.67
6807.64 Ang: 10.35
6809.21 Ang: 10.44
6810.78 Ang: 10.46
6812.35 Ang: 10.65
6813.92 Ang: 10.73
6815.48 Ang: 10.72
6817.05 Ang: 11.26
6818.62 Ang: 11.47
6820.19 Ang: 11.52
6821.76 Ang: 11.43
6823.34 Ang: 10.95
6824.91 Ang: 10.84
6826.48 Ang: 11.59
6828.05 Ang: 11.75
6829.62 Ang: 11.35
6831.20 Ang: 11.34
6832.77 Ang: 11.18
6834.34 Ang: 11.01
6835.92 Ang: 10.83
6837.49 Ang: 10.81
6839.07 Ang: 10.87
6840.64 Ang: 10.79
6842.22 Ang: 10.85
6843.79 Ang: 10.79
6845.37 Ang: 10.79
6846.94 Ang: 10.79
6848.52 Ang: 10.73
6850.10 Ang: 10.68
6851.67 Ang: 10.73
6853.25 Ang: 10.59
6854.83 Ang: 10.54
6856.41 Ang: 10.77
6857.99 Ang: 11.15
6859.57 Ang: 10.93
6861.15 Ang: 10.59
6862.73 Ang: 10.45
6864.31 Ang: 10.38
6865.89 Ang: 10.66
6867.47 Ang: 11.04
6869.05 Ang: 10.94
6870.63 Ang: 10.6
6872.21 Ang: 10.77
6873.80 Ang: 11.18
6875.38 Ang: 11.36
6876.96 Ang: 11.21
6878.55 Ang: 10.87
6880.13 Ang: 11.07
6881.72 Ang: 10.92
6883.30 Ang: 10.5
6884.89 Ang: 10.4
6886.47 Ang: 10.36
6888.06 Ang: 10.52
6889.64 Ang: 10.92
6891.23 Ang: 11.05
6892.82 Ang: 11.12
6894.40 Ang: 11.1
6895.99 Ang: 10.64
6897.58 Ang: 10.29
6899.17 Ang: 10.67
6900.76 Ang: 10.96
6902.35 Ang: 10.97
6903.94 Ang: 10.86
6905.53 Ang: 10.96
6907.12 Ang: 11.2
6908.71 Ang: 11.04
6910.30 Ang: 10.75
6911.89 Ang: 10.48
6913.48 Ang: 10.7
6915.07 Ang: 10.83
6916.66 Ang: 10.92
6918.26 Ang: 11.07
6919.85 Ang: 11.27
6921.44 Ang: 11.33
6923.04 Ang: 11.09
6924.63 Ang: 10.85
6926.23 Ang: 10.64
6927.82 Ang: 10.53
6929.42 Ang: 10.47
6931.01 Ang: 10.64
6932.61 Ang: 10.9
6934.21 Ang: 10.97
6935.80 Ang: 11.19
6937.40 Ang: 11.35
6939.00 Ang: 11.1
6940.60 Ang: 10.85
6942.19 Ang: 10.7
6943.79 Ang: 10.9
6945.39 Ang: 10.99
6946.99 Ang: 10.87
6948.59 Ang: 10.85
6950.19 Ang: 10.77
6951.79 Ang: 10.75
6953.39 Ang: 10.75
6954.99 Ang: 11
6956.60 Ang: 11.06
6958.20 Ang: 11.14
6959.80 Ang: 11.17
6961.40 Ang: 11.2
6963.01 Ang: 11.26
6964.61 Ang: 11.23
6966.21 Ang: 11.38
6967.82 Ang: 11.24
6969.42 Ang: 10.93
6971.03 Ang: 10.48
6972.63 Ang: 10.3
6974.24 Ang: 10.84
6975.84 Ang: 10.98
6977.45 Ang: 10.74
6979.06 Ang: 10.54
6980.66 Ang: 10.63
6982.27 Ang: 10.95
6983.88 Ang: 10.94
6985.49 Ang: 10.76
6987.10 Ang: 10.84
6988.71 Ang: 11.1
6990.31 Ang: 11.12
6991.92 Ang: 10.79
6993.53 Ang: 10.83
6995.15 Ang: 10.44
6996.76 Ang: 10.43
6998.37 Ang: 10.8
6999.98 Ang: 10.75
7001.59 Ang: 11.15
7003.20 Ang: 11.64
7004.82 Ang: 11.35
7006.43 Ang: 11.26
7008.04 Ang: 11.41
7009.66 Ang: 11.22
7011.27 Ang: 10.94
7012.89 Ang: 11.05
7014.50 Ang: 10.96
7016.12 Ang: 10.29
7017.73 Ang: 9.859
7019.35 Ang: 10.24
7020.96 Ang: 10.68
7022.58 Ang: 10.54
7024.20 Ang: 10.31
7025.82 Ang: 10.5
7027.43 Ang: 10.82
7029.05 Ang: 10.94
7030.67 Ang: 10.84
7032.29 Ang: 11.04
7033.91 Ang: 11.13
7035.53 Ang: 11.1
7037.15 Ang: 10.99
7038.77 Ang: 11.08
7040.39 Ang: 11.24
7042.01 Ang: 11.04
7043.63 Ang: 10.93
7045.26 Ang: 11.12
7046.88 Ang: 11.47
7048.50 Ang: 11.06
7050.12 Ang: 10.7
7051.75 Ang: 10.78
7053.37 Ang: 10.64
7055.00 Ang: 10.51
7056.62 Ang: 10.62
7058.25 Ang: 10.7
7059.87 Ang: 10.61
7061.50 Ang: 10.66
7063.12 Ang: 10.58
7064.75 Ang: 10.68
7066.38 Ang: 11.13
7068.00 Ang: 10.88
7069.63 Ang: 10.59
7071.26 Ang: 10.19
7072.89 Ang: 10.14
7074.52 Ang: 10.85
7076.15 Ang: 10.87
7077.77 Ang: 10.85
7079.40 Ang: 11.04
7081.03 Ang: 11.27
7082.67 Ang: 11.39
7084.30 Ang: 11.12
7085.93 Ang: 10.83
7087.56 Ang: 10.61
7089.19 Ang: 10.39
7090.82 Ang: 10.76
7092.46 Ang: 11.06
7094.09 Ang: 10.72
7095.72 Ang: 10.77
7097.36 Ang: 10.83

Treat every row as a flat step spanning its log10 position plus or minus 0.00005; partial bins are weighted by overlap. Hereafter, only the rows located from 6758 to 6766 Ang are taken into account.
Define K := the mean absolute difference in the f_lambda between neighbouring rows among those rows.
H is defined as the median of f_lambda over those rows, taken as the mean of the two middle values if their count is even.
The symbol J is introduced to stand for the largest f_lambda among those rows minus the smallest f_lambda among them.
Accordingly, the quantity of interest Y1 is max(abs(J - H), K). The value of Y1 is 10.88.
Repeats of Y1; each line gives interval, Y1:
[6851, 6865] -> 9.82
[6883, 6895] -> 9.96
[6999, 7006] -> 10.36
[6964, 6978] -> 9.85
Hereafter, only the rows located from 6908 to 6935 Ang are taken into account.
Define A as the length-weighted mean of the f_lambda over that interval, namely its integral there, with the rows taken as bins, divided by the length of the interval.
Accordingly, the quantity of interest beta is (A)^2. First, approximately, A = 10.9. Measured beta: 118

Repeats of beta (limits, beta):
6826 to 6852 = 121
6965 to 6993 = 118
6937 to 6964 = 121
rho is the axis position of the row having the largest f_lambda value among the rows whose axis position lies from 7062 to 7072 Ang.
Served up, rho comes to 7066.38 Ang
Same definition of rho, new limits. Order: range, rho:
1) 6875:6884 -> 6875.38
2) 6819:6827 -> 6826.48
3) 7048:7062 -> 7048.50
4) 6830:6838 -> 6831.20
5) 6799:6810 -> 6799.81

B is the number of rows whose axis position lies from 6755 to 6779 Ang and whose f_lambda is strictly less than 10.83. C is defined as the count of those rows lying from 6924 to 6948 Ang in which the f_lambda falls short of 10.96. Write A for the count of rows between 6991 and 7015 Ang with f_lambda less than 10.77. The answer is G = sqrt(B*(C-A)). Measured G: 0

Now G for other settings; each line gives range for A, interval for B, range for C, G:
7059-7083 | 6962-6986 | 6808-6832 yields 0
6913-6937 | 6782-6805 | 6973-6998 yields 5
